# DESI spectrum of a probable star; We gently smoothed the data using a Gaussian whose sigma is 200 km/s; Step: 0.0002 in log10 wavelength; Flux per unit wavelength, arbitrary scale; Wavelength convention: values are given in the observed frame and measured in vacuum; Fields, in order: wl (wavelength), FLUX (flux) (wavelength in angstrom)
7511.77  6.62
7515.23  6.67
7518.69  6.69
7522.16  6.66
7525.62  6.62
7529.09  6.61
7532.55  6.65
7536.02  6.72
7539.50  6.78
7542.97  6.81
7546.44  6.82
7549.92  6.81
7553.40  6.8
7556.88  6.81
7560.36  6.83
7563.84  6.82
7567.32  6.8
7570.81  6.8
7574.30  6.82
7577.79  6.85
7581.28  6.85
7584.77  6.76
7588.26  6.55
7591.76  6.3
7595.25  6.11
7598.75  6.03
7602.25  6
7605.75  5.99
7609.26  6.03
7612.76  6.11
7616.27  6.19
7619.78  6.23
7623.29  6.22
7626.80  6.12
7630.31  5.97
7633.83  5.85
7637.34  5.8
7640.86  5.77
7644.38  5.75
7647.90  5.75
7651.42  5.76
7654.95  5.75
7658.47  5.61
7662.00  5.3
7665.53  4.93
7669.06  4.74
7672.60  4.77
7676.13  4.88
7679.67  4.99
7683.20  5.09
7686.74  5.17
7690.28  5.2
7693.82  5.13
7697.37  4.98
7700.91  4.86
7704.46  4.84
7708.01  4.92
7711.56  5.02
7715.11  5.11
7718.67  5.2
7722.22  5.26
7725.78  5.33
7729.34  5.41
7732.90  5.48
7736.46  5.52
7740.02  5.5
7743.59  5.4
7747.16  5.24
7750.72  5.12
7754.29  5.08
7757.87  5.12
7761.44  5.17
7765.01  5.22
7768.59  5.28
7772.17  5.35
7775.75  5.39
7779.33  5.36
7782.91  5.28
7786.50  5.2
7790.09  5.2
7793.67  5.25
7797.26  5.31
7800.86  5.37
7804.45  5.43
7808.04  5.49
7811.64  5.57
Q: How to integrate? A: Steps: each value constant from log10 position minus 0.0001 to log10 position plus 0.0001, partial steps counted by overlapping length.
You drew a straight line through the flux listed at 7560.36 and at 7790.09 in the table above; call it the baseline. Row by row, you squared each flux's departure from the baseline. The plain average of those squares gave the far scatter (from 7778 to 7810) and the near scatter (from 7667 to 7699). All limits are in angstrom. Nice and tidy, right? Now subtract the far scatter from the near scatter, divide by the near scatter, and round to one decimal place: 1.0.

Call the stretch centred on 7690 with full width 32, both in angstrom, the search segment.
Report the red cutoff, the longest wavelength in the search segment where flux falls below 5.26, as 7704.46 angstrom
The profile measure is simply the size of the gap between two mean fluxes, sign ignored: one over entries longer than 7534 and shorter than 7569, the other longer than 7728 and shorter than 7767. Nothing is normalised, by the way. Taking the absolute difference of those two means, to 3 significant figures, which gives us 1.50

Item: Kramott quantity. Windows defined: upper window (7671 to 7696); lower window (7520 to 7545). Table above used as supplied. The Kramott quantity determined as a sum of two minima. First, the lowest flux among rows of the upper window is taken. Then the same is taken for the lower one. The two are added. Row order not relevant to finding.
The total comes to 11.4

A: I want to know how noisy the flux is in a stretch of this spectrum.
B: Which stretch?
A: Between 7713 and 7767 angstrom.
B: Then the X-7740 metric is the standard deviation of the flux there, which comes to 0.15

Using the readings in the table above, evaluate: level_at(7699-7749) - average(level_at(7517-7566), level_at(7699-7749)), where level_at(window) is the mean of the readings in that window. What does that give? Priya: -0.76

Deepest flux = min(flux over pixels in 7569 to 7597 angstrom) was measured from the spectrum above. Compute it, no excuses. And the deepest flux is 6.11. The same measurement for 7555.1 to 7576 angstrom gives 6.8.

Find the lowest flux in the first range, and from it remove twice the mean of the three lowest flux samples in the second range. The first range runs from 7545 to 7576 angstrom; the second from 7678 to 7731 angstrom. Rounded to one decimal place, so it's -2.9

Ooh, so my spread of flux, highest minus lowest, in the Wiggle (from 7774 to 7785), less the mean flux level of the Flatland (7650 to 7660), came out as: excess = -5.60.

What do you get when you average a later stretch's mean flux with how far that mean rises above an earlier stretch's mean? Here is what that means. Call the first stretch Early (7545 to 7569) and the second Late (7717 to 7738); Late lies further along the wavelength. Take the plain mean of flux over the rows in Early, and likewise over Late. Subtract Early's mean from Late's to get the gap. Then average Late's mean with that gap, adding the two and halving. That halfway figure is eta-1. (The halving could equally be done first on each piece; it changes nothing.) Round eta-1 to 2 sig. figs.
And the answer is 2.0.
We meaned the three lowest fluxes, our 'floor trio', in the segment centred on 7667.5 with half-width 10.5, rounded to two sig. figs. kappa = 4.8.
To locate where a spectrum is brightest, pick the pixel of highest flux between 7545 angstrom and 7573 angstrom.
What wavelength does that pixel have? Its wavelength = 7560.36 angstrom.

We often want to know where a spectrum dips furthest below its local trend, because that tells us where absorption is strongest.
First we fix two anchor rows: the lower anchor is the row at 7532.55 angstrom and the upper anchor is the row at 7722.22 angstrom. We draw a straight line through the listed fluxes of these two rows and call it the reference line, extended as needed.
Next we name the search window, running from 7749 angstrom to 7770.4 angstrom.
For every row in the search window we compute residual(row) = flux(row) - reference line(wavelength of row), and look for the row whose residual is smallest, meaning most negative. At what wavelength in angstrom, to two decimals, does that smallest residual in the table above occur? 7754.29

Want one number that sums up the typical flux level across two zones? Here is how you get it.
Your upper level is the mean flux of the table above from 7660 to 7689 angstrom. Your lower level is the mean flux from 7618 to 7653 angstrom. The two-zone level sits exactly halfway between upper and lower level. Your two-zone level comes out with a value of 5.5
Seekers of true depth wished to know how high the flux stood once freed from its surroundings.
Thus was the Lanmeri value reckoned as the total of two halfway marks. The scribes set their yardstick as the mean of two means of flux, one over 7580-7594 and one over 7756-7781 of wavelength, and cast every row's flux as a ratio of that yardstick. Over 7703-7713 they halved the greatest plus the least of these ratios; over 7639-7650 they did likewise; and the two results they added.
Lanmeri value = 1.80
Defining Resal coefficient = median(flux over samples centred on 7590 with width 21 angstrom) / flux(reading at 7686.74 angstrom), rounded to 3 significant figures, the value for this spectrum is 1.24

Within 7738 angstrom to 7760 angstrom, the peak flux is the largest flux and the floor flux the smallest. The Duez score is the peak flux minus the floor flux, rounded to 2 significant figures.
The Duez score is 0.42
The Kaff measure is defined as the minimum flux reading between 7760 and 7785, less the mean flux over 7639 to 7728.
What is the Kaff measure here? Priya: 0.0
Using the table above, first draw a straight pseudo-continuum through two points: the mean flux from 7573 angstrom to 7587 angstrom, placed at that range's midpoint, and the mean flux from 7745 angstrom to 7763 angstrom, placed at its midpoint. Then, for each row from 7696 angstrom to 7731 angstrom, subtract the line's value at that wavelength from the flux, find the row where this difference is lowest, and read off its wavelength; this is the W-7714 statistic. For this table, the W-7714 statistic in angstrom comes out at 7700.91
